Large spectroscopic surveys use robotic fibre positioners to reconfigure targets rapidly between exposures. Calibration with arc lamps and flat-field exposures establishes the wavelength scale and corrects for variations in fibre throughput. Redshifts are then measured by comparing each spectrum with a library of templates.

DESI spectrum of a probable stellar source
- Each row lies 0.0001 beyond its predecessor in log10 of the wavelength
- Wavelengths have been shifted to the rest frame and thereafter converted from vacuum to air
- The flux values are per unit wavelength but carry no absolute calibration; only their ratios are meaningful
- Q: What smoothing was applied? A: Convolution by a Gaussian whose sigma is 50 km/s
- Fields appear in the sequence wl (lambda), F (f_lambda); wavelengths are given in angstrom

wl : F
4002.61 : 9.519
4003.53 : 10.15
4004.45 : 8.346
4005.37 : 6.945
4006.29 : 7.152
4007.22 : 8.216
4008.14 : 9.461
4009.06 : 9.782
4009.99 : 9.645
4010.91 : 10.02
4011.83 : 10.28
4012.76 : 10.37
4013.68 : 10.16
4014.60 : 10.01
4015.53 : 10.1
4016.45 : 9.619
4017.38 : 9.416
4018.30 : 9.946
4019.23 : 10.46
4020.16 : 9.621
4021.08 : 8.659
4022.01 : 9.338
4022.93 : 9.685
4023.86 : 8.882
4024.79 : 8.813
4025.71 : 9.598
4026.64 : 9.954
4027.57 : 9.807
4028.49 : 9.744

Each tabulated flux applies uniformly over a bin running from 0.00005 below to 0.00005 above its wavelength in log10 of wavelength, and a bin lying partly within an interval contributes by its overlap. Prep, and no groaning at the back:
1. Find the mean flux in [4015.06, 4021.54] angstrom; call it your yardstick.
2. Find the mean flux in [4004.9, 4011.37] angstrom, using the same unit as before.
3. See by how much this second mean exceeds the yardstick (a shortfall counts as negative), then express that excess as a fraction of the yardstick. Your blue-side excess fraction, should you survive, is -0.10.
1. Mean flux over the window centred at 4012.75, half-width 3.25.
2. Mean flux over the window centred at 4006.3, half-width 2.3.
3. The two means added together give 18.1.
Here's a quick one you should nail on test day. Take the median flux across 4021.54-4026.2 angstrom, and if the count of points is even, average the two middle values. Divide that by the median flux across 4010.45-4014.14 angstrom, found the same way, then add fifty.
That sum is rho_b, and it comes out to 50.9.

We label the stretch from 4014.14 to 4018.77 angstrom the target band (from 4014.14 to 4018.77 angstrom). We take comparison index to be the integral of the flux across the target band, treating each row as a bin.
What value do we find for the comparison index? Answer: 45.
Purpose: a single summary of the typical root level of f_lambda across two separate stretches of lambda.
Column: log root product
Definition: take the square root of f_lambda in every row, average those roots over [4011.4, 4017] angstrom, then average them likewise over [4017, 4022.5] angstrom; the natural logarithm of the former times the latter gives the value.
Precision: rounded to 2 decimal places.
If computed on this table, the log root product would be 2.28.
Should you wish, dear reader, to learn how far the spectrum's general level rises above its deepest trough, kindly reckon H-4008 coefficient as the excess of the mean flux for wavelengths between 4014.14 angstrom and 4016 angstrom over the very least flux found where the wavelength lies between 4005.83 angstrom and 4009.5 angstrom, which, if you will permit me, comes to 2.9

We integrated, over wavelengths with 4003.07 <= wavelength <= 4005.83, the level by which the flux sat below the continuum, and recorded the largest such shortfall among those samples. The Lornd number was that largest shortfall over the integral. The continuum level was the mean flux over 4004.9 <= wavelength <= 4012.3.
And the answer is 1.6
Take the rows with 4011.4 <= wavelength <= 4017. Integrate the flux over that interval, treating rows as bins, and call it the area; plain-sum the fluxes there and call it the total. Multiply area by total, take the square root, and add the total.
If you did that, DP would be 119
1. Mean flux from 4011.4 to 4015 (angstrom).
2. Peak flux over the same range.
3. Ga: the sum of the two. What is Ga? 20.6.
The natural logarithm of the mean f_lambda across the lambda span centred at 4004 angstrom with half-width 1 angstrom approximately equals 2.22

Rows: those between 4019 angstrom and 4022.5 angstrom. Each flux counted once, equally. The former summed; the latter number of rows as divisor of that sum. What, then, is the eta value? 9.5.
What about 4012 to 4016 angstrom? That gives 10.2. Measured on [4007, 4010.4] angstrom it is 9.3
